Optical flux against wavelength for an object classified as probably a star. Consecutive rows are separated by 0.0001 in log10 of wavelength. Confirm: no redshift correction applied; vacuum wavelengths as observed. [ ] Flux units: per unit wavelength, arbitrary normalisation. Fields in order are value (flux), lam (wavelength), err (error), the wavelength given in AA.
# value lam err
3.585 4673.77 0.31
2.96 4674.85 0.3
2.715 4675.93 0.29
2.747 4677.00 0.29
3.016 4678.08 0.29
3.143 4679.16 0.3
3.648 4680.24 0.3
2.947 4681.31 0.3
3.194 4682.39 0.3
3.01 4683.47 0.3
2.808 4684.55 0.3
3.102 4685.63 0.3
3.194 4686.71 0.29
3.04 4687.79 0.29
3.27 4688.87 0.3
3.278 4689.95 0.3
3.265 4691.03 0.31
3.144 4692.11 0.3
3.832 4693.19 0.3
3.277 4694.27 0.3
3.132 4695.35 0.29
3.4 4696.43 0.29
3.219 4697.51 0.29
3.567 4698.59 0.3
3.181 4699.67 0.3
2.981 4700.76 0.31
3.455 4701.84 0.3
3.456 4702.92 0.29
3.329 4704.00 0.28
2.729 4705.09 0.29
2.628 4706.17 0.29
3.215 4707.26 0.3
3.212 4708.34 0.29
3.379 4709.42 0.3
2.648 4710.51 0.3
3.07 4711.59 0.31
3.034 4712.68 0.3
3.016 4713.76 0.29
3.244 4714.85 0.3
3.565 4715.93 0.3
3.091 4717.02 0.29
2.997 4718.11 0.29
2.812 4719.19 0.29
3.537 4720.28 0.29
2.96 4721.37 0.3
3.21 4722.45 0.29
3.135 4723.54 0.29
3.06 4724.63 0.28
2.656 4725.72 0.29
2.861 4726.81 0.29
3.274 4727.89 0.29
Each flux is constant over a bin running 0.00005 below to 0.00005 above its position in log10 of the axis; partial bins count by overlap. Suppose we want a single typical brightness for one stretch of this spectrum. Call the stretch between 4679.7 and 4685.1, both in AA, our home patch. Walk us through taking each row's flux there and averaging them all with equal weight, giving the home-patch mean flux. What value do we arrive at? 3.12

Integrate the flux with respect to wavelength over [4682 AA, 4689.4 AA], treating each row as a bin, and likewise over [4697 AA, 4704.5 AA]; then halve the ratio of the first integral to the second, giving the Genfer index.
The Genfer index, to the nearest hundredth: 0.46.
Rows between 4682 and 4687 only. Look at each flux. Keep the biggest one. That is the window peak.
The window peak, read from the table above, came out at 3.194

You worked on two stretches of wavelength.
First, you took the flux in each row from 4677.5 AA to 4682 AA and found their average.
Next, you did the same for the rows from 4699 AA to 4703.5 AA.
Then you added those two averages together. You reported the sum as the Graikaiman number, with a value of 6.46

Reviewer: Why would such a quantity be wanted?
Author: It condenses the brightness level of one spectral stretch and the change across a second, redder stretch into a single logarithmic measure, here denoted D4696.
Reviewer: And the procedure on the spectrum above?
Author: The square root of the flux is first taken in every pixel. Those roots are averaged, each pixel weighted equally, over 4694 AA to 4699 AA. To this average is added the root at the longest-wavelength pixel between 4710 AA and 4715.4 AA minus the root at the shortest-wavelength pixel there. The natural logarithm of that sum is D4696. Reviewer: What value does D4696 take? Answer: 0.691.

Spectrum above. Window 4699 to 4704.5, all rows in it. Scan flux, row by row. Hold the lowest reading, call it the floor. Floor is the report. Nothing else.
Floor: 2.981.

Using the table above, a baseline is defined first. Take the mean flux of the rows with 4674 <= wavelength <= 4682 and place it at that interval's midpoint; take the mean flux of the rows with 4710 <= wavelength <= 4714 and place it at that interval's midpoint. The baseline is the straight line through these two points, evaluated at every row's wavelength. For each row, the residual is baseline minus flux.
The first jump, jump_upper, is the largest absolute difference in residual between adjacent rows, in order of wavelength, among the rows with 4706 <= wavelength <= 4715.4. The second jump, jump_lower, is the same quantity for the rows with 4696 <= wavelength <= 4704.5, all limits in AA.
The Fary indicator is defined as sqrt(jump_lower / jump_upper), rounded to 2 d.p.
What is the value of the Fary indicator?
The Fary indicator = 0.81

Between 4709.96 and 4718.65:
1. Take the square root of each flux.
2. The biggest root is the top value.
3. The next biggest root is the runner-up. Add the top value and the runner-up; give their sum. 3.69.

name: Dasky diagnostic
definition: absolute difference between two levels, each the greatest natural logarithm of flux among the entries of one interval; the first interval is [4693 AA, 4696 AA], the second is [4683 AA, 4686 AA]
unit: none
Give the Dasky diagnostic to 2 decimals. 0.21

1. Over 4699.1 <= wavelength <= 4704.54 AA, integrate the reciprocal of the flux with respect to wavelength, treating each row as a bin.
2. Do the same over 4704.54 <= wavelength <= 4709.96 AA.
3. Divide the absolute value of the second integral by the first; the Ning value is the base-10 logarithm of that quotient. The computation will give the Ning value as 0.04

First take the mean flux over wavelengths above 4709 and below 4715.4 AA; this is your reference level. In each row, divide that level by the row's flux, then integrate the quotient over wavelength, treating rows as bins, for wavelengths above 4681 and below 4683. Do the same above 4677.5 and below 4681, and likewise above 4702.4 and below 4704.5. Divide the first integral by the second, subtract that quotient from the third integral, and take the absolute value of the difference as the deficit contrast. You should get 1.3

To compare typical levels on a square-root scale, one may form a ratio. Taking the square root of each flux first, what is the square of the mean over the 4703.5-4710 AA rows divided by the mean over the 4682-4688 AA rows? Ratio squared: 1.01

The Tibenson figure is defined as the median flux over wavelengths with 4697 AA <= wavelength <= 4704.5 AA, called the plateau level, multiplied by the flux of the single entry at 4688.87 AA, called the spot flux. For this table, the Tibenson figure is 10.9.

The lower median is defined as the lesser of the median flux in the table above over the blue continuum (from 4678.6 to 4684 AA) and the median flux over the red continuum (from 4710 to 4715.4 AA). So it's 3.03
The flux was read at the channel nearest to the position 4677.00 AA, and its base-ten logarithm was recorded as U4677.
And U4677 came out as 0.439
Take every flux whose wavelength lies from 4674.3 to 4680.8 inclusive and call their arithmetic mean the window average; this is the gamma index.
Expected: 3.04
